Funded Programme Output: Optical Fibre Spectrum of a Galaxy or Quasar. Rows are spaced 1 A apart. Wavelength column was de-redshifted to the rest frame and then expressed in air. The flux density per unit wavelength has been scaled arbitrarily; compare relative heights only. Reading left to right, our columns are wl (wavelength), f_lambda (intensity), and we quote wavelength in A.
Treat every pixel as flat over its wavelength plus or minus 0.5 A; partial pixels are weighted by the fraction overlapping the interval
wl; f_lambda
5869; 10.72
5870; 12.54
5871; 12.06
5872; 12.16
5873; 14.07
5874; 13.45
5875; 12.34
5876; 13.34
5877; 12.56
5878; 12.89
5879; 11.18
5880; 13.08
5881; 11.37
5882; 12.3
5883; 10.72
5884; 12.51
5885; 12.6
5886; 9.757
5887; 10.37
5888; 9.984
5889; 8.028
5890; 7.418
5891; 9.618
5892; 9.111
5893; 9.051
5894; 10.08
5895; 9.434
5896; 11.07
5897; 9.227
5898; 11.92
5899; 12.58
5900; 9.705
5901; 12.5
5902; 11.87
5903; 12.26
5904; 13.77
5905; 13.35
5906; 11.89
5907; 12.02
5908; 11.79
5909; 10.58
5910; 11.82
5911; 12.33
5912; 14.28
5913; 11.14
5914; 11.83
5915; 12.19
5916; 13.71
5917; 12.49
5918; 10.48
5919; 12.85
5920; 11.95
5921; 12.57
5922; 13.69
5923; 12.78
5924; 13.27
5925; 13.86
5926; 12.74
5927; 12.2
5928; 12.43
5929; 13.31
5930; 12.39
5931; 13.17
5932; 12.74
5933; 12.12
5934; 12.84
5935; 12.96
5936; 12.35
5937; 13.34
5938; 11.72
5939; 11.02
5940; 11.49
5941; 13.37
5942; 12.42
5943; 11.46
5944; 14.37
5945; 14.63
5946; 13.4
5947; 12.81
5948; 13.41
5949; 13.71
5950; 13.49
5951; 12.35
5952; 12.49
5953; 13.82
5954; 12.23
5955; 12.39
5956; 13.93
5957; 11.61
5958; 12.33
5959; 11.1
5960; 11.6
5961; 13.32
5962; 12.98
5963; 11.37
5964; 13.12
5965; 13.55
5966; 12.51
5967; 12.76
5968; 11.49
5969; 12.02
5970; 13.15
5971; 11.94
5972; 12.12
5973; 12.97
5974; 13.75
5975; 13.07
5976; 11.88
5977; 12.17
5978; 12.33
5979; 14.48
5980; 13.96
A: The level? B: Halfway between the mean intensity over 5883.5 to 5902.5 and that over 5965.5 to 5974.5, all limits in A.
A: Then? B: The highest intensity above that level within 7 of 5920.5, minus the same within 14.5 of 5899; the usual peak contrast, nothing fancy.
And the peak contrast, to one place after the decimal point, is -0.4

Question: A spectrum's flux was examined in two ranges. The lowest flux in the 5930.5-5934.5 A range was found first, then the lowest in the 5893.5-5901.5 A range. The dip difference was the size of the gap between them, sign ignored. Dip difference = 2.9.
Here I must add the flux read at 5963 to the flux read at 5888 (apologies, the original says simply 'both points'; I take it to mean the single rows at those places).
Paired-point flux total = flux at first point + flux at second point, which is 21.4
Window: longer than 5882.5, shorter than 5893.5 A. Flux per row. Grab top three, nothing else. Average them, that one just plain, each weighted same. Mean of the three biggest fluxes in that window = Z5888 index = 11.9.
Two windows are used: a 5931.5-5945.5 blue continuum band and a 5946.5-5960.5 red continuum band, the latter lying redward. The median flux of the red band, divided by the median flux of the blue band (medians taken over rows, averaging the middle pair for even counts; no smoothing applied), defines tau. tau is 0.99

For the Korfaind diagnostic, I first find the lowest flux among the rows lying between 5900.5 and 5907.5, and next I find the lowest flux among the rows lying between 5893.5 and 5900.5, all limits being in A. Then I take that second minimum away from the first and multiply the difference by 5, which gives 13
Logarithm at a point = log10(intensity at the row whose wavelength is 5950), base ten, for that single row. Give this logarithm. 1.13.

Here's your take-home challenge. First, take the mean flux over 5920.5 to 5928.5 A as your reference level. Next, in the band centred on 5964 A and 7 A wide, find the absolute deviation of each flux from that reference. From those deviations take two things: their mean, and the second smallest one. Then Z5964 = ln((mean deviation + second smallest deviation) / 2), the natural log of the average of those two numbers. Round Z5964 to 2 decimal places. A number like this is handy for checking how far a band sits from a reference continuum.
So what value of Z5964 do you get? -1.11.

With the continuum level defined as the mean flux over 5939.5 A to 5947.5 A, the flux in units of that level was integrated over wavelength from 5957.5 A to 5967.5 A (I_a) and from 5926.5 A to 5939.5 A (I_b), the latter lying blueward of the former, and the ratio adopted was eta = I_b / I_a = 1.3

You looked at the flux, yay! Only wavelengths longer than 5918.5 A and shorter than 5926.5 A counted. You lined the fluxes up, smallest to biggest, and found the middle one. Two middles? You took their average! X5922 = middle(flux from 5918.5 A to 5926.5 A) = 12.8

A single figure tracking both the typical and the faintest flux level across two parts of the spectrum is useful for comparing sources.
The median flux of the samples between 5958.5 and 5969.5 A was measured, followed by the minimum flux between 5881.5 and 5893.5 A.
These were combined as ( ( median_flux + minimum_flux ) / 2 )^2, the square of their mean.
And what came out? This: 99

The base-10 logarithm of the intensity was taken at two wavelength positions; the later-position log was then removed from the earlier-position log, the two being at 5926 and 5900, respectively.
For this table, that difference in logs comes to -0.118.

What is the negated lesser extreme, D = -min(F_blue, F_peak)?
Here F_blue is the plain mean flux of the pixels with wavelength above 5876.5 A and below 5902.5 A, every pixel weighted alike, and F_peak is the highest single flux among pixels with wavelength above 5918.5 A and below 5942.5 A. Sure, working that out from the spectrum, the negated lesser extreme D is -10.8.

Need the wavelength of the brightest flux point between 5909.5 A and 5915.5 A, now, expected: 5912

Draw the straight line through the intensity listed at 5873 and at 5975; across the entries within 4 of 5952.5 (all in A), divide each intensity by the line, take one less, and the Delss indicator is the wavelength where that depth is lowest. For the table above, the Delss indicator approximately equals 5954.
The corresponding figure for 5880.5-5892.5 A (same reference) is 5890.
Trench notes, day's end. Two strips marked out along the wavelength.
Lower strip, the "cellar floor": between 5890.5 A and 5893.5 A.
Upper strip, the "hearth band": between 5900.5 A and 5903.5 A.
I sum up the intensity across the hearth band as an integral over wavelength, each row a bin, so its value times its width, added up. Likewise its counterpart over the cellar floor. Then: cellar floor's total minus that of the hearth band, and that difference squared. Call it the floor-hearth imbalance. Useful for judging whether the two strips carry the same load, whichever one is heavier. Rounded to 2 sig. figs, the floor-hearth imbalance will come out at 78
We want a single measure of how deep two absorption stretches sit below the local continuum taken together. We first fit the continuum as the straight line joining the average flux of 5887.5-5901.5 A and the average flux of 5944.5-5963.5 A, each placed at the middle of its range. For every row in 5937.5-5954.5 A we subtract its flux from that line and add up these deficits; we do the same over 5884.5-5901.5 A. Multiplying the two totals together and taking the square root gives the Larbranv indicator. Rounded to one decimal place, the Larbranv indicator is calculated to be 5.4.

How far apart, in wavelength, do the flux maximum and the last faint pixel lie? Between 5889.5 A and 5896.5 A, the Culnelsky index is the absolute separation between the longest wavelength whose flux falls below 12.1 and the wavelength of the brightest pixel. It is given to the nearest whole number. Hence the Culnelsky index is 0 A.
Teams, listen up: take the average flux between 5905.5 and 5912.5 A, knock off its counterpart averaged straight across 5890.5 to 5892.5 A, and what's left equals 2.7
